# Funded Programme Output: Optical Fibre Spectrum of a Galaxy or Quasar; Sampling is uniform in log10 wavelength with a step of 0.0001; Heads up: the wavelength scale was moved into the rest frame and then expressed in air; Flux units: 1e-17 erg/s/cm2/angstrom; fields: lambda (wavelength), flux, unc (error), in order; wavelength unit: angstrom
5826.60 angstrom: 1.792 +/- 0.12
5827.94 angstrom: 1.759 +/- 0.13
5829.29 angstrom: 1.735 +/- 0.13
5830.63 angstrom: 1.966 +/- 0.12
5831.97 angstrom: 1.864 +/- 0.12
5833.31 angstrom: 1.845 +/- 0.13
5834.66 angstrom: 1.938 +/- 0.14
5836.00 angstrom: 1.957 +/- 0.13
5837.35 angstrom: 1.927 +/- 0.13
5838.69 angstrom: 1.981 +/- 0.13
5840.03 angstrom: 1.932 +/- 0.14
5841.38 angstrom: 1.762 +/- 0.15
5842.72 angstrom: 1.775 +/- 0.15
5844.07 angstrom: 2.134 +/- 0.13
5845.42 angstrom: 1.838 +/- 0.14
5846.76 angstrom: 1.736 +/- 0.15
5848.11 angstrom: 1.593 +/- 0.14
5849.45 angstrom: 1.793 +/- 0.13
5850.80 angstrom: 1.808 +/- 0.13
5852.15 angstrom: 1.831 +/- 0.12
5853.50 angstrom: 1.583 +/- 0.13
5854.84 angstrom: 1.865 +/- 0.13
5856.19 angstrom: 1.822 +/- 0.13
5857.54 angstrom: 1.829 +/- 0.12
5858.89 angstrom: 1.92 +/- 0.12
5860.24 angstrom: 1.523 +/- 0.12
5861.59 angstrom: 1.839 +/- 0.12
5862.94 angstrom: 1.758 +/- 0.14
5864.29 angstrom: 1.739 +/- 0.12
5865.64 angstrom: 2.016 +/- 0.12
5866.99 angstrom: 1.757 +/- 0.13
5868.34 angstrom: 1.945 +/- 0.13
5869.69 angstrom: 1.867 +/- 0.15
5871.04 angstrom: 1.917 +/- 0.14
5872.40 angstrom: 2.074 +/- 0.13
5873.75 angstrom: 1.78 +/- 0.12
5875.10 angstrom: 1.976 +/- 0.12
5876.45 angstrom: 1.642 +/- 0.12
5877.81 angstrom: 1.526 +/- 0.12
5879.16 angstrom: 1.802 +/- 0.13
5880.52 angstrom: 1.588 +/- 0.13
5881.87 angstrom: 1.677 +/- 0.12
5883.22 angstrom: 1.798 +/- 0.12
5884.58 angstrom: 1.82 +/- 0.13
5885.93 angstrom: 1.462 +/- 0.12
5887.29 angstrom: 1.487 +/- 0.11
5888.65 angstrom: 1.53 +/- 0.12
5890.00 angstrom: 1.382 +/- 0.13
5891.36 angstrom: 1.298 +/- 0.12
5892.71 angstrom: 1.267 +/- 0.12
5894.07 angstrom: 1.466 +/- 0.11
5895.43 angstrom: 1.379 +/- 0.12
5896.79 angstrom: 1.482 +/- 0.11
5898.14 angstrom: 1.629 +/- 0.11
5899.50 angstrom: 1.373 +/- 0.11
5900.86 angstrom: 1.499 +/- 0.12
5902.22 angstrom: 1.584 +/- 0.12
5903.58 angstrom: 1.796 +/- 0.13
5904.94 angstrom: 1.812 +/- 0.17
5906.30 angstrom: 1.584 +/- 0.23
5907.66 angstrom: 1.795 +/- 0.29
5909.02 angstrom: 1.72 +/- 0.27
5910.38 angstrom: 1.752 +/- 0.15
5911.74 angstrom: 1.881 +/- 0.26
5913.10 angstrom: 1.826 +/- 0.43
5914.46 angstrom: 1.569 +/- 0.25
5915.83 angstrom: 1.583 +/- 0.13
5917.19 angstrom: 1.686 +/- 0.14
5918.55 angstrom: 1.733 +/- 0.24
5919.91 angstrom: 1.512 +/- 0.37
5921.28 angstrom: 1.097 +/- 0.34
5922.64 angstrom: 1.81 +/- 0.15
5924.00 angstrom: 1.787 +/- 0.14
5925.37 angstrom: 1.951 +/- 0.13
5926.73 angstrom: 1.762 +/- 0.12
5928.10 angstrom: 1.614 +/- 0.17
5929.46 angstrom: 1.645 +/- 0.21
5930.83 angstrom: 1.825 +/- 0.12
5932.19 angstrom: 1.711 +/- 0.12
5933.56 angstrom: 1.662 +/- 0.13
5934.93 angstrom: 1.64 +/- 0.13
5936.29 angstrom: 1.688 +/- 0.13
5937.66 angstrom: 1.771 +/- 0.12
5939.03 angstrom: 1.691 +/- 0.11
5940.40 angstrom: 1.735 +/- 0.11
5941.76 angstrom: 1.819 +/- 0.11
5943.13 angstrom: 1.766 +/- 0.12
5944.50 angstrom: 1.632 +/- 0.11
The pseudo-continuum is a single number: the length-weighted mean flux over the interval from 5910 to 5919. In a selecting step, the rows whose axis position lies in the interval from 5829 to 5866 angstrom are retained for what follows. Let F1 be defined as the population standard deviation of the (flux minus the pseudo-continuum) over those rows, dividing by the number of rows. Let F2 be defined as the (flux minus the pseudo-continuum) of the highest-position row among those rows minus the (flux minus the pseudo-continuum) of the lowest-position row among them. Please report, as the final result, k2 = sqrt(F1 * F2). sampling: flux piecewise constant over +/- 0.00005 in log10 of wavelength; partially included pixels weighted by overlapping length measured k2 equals 0.19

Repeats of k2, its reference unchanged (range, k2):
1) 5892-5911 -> 0.29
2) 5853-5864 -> 0.15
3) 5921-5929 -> 0.38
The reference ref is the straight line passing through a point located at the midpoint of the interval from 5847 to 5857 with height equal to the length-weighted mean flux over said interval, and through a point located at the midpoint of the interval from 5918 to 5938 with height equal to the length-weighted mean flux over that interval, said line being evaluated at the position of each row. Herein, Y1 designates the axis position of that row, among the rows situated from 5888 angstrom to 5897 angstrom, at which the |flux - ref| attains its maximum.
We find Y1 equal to 5892.71 angstrom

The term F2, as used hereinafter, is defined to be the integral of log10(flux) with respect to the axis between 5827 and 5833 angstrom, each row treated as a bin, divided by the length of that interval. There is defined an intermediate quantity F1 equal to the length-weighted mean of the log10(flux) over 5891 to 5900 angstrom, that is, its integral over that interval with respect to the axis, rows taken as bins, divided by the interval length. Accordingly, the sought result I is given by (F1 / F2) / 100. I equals 0.0057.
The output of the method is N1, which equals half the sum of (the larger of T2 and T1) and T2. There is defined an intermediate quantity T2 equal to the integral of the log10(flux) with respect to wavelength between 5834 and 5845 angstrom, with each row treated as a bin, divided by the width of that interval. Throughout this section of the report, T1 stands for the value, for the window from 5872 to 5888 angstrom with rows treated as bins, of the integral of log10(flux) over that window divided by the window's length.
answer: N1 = 0.283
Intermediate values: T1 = 0.231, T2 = 0.28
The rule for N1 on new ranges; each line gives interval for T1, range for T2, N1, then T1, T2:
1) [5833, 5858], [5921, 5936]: 0.245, 0.264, 0.23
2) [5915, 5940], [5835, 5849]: 0.269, 0.222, 0.27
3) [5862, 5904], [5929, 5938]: 0.231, 0.215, 0.23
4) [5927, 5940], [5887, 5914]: 0.212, 0.229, 0.20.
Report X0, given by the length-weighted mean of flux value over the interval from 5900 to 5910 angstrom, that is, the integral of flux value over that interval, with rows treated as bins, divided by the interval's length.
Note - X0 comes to 1.68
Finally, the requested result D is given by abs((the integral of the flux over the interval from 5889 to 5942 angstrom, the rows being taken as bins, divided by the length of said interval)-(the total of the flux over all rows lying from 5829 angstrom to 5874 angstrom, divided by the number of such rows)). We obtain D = 0.21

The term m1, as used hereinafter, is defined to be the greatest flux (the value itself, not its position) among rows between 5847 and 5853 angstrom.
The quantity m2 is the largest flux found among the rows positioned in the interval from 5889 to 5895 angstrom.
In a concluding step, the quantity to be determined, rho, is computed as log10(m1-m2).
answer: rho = -0.4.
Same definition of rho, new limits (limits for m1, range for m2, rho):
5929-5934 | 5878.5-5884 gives -1.6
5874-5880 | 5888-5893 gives -0.4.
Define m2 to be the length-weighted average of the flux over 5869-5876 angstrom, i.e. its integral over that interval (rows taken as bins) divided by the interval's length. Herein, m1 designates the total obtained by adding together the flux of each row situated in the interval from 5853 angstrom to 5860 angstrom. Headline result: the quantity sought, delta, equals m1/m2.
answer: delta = 4.7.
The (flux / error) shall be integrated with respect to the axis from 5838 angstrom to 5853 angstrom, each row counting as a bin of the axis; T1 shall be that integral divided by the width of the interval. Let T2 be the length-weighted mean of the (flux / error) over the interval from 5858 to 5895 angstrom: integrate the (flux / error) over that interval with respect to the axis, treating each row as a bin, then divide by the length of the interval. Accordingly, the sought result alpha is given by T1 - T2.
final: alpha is -0.2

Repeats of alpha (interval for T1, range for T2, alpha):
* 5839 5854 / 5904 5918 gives 4.8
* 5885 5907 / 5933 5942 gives -2.2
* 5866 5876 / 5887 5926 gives 4.3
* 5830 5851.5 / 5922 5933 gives 1.2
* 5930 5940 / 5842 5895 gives 0.3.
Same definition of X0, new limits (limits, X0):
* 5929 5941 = 1.71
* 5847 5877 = 1.81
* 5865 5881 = 1.83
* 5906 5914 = 1.76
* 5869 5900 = 1.62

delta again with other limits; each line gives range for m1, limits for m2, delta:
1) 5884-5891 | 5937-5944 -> 4.4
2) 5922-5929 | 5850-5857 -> 5.0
